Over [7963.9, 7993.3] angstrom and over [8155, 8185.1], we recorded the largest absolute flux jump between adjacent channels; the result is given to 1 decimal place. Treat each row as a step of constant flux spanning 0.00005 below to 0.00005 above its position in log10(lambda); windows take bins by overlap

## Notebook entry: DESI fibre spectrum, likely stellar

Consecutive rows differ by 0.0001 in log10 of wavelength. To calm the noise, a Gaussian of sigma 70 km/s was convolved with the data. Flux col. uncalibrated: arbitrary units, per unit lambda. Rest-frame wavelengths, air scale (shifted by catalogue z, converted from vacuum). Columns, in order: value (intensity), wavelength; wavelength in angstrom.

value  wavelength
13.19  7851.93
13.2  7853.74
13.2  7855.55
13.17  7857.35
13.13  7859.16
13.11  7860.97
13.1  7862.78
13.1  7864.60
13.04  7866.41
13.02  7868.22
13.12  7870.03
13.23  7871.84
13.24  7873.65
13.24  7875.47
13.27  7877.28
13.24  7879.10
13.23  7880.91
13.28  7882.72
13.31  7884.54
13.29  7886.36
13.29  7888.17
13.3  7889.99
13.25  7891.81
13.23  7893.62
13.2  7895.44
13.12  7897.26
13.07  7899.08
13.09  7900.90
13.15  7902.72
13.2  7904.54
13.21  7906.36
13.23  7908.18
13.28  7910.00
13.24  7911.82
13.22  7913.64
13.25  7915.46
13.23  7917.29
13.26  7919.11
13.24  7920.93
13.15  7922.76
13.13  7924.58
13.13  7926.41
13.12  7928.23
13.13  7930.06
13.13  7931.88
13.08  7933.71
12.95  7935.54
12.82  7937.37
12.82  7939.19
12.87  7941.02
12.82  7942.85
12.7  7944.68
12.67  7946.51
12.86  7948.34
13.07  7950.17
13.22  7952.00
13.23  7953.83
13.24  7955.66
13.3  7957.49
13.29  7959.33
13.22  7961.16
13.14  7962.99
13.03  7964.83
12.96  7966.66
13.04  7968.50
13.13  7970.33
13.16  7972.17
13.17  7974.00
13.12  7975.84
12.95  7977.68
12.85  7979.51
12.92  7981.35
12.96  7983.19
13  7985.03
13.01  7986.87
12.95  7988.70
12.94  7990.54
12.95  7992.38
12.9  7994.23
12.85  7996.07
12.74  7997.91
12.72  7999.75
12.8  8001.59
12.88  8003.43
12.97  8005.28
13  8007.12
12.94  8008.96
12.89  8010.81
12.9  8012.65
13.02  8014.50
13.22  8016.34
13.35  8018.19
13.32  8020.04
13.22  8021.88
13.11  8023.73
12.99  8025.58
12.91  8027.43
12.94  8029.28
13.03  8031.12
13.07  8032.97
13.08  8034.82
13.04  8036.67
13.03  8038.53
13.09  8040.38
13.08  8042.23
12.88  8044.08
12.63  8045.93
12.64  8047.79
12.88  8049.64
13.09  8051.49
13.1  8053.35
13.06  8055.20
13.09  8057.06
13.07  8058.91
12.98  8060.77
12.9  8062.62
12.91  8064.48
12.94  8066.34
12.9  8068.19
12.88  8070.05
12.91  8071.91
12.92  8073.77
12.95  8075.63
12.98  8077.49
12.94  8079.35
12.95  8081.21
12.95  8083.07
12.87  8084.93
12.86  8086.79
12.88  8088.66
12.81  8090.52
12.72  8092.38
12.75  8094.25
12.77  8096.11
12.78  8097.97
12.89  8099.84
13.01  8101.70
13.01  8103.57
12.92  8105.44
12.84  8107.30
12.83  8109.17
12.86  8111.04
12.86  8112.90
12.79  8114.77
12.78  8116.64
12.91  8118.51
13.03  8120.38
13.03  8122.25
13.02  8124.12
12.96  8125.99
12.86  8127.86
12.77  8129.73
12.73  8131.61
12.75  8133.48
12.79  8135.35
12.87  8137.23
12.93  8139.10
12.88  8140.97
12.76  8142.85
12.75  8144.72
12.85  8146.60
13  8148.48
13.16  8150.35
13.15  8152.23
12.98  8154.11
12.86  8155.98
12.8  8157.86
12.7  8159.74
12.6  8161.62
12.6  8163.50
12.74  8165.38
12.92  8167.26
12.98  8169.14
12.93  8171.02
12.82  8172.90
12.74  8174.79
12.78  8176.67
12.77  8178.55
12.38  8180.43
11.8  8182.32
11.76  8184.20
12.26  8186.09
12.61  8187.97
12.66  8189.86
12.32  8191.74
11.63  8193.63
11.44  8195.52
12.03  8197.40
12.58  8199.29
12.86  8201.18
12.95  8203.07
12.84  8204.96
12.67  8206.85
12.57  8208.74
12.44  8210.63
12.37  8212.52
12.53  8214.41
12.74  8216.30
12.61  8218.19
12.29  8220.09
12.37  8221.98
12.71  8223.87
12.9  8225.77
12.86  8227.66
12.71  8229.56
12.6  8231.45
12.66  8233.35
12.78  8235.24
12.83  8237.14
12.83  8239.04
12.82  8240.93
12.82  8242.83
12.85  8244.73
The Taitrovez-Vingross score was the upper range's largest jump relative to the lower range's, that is 3.4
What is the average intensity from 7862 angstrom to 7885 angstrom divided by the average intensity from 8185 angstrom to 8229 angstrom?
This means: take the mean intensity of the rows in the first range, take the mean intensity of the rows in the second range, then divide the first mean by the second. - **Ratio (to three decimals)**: 1.056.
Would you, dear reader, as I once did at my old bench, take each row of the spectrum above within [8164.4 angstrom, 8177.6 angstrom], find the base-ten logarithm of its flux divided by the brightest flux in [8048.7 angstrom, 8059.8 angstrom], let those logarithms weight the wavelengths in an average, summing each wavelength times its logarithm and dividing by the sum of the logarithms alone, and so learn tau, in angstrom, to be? 8171.4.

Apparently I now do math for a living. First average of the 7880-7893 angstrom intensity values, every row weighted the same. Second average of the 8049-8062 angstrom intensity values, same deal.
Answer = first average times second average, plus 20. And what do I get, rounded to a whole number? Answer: 193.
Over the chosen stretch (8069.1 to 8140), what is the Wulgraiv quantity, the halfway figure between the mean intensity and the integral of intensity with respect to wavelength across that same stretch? 463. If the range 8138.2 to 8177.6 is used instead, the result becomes 260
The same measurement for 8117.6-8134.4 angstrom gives 115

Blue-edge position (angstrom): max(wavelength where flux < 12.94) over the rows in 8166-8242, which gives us 8240.93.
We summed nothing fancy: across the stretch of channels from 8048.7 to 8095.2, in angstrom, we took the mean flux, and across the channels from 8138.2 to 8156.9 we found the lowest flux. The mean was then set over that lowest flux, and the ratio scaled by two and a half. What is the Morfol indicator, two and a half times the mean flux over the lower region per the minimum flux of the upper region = 2.54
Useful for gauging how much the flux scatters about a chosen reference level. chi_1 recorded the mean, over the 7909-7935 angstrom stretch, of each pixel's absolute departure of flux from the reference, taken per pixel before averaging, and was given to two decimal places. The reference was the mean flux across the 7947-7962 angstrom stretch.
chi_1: 0.06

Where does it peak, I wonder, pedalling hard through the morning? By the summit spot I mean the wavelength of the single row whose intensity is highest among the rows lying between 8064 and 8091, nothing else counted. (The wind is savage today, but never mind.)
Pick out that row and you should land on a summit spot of 8077.49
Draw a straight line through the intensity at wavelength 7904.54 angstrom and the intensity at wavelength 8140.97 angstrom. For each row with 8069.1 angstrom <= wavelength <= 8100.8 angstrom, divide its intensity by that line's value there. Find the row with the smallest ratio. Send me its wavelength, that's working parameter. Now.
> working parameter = 8092.38 angstrom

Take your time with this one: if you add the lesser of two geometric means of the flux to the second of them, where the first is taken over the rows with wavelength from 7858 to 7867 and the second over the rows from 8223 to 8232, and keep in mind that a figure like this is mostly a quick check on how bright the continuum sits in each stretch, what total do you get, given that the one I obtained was 25.51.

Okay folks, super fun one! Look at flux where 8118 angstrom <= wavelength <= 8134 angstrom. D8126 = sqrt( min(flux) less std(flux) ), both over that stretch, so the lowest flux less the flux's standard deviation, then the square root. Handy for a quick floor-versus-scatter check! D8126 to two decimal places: 3.55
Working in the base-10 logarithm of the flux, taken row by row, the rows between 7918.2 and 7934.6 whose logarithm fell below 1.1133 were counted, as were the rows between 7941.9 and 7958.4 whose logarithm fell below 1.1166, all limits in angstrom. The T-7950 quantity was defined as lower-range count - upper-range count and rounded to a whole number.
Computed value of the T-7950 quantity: -5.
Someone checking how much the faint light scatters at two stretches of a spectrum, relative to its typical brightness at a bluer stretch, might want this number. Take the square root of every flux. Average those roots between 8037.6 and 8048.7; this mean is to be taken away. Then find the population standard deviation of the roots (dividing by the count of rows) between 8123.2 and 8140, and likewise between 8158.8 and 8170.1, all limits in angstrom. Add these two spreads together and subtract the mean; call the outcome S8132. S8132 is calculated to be -3.56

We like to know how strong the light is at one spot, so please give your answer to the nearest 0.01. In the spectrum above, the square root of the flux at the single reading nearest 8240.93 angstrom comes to 3.58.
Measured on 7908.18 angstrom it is 3.64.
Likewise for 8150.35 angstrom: 3.63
